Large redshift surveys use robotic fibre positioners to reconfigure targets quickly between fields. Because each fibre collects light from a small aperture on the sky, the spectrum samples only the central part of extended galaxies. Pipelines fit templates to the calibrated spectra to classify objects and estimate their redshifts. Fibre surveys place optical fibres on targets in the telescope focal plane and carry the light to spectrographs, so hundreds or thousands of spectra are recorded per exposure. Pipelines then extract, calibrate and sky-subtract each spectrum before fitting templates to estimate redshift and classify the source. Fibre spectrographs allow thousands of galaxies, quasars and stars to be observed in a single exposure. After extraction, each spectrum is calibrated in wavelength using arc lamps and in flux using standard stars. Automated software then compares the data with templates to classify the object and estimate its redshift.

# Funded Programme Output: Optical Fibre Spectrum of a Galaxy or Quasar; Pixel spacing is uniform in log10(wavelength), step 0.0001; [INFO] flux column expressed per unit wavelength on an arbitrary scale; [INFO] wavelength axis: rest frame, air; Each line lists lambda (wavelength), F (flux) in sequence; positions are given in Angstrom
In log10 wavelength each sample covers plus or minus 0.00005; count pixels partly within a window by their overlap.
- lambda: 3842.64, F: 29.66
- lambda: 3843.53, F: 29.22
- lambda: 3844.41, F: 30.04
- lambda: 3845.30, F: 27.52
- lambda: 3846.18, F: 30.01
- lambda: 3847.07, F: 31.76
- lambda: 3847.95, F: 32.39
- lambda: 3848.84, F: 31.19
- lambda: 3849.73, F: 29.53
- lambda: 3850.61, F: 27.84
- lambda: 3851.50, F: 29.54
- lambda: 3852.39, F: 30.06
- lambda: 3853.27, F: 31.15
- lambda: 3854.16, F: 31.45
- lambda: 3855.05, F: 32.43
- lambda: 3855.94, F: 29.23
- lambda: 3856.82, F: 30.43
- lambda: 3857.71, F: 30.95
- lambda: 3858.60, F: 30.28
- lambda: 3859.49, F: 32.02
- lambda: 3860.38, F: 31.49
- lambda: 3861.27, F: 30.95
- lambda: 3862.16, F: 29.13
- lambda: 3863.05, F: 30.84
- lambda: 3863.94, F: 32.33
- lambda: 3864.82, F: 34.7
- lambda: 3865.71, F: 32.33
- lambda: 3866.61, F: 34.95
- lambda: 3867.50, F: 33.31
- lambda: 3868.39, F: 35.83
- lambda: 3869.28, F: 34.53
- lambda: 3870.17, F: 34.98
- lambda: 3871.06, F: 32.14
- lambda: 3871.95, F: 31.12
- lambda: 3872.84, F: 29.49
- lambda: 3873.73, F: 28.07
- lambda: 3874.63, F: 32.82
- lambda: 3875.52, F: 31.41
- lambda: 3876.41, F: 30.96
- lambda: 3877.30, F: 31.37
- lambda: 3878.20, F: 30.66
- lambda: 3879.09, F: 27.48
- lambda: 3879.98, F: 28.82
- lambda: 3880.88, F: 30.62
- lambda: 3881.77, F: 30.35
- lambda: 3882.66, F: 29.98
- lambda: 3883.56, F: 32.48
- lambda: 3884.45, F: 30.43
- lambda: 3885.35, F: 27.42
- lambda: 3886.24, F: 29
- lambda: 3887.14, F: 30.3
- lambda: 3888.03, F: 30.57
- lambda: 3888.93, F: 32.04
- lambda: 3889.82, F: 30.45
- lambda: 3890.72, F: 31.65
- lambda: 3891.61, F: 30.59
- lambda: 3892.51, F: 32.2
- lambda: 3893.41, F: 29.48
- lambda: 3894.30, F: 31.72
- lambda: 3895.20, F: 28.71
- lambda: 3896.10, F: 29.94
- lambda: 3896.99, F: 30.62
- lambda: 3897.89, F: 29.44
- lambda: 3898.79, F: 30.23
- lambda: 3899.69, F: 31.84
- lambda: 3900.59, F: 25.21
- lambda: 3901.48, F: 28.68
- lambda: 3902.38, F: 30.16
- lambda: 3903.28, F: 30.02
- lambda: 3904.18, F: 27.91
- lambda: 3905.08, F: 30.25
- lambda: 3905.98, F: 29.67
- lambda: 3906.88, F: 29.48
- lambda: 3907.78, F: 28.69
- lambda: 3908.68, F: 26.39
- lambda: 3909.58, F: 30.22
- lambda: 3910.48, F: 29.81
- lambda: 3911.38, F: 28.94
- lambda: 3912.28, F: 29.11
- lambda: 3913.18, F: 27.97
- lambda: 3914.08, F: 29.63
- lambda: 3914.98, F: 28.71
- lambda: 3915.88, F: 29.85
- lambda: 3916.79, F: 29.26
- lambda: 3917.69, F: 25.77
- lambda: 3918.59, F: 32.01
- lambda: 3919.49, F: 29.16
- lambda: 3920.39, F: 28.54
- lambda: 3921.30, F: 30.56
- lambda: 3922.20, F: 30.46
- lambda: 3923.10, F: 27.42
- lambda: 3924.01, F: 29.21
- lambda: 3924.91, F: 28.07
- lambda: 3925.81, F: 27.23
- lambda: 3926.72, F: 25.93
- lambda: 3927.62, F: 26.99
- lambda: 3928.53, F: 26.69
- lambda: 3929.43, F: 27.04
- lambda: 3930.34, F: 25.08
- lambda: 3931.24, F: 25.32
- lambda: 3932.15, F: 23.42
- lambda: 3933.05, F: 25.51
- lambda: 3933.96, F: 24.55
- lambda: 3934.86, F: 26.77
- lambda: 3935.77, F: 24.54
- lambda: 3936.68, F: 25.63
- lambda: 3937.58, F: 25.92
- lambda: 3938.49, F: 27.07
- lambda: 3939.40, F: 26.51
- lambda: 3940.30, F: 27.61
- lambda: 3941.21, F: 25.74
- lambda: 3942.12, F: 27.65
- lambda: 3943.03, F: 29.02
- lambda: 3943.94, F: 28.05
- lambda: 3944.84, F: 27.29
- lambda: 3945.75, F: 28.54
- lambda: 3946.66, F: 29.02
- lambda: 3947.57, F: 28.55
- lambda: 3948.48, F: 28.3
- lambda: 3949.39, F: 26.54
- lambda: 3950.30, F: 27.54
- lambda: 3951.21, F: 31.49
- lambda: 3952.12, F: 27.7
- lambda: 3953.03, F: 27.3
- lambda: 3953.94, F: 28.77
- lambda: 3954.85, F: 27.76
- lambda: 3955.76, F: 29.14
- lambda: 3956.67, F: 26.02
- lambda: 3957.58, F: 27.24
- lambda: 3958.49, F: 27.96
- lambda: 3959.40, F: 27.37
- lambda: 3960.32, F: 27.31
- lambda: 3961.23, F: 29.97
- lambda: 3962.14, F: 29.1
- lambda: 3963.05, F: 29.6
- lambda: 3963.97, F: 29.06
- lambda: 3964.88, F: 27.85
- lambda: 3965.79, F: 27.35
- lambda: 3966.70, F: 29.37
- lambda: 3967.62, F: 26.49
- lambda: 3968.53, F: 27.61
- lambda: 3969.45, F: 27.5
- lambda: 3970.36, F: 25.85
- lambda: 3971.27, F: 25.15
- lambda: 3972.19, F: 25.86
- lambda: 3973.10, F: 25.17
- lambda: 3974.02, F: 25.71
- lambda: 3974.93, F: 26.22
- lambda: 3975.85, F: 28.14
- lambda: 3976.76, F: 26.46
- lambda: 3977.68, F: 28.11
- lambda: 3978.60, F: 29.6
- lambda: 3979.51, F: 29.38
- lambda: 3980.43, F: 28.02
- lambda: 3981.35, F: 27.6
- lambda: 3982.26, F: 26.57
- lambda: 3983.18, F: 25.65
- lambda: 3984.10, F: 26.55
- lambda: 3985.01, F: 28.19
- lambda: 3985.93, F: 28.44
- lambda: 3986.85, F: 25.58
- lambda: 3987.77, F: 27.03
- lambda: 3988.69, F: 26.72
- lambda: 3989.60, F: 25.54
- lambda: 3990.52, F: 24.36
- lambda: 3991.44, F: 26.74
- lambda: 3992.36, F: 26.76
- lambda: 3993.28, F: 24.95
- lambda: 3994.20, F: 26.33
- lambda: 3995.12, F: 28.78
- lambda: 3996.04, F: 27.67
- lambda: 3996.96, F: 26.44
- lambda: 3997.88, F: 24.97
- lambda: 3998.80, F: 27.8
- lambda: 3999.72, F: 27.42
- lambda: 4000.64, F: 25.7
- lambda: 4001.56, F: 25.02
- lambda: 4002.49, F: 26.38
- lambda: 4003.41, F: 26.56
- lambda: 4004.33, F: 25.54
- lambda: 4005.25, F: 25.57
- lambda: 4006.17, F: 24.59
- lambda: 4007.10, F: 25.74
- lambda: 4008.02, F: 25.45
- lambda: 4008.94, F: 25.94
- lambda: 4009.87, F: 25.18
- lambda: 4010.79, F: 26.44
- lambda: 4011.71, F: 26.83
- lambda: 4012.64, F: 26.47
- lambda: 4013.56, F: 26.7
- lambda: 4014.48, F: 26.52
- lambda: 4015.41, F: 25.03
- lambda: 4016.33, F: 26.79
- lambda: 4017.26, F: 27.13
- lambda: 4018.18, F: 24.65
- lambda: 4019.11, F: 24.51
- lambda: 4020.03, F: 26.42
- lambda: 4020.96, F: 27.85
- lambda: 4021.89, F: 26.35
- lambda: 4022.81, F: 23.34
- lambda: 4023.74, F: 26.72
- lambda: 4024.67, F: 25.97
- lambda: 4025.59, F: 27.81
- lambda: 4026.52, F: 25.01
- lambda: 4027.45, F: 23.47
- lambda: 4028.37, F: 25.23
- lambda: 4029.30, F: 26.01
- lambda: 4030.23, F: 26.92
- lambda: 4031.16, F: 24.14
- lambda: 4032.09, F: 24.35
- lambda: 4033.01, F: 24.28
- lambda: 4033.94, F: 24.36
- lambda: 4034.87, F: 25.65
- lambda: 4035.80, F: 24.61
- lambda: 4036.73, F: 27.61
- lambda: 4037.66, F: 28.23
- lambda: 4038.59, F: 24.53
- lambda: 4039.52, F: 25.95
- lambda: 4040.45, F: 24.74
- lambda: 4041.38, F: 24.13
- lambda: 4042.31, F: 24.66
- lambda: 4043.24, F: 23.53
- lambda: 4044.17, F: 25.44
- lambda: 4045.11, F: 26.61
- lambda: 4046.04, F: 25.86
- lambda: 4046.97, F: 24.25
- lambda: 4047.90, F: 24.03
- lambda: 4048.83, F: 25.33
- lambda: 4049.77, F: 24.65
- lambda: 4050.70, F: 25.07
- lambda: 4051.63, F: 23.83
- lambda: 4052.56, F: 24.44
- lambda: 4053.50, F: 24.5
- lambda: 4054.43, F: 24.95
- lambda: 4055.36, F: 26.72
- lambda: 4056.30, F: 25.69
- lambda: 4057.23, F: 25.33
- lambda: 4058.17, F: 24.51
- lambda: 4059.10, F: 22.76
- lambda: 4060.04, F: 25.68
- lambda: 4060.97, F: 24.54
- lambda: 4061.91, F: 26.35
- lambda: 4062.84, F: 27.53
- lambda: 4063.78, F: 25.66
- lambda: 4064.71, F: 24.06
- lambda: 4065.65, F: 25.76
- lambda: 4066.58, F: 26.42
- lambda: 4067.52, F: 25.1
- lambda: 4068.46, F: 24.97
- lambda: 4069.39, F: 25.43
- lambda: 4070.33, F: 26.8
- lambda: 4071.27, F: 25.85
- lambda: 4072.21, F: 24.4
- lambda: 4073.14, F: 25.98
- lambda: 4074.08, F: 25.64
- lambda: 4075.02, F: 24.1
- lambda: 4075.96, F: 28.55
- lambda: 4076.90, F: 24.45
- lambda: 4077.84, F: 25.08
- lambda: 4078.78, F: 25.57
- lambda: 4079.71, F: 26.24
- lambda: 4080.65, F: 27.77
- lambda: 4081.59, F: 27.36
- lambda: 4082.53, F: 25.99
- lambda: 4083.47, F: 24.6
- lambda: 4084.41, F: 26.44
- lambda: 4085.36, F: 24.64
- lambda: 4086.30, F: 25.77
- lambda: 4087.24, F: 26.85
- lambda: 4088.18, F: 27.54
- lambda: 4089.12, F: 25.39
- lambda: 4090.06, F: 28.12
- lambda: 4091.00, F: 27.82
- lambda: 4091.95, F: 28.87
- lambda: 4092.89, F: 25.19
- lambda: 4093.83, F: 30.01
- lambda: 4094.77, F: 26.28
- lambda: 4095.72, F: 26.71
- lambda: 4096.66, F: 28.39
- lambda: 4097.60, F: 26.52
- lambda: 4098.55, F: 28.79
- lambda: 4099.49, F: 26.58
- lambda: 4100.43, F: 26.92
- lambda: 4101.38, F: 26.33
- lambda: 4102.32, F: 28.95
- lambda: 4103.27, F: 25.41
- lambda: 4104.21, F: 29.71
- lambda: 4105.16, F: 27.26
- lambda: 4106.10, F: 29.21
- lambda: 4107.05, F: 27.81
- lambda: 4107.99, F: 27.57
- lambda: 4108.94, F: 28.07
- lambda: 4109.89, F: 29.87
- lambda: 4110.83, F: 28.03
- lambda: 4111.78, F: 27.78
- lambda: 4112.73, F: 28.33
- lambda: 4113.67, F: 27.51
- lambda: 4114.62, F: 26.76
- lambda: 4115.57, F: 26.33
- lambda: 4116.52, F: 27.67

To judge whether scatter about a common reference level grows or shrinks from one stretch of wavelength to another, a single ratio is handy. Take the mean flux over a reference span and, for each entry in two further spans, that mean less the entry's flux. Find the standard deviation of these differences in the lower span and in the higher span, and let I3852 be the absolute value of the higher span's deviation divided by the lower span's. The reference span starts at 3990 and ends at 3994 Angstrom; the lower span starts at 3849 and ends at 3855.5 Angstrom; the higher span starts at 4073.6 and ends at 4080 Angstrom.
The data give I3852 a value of 1.0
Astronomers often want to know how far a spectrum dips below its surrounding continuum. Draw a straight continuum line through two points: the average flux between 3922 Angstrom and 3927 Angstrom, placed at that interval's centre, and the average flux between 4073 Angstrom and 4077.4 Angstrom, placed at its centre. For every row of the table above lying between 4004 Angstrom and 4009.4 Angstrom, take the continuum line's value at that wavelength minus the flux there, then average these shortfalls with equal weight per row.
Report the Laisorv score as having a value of 1.3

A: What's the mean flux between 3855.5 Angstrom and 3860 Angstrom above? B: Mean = 30.6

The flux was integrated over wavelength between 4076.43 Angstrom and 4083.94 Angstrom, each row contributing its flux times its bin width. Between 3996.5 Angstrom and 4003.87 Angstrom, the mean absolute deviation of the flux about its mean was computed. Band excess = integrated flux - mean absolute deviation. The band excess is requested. 194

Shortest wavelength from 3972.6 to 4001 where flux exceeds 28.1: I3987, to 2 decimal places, 3975.85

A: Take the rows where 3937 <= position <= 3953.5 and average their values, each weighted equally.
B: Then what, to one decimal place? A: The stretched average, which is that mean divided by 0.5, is 55.5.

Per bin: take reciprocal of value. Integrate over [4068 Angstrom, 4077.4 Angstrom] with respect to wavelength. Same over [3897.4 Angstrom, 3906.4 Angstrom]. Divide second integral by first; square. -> 0.70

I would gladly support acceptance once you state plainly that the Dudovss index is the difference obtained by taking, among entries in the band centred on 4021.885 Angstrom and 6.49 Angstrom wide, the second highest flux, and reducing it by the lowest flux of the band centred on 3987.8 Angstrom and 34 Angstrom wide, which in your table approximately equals 2.4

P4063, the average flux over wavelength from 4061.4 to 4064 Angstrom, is 26.5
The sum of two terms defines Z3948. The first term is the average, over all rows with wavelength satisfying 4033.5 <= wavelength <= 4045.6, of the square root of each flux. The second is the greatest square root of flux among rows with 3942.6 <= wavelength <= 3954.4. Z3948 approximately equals 10.6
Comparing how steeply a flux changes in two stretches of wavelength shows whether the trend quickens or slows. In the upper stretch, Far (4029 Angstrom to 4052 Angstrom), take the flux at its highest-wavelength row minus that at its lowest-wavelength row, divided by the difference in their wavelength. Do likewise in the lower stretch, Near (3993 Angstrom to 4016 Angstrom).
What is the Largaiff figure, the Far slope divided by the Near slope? -27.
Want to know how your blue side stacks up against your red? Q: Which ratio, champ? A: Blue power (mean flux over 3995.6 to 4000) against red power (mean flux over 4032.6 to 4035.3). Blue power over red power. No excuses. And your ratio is 1.085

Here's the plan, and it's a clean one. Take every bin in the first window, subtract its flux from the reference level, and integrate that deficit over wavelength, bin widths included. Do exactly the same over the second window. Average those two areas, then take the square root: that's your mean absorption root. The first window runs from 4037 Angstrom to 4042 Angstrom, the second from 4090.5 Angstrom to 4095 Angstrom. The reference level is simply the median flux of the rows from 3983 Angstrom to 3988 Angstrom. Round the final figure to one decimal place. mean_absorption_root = 1.0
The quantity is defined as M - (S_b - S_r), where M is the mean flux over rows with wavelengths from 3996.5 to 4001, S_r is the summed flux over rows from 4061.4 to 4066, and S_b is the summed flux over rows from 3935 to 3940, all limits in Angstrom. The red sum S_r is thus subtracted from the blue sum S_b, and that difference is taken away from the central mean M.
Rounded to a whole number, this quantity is 26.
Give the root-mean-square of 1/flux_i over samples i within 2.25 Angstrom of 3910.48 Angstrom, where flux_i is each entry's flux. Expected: 0.0347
